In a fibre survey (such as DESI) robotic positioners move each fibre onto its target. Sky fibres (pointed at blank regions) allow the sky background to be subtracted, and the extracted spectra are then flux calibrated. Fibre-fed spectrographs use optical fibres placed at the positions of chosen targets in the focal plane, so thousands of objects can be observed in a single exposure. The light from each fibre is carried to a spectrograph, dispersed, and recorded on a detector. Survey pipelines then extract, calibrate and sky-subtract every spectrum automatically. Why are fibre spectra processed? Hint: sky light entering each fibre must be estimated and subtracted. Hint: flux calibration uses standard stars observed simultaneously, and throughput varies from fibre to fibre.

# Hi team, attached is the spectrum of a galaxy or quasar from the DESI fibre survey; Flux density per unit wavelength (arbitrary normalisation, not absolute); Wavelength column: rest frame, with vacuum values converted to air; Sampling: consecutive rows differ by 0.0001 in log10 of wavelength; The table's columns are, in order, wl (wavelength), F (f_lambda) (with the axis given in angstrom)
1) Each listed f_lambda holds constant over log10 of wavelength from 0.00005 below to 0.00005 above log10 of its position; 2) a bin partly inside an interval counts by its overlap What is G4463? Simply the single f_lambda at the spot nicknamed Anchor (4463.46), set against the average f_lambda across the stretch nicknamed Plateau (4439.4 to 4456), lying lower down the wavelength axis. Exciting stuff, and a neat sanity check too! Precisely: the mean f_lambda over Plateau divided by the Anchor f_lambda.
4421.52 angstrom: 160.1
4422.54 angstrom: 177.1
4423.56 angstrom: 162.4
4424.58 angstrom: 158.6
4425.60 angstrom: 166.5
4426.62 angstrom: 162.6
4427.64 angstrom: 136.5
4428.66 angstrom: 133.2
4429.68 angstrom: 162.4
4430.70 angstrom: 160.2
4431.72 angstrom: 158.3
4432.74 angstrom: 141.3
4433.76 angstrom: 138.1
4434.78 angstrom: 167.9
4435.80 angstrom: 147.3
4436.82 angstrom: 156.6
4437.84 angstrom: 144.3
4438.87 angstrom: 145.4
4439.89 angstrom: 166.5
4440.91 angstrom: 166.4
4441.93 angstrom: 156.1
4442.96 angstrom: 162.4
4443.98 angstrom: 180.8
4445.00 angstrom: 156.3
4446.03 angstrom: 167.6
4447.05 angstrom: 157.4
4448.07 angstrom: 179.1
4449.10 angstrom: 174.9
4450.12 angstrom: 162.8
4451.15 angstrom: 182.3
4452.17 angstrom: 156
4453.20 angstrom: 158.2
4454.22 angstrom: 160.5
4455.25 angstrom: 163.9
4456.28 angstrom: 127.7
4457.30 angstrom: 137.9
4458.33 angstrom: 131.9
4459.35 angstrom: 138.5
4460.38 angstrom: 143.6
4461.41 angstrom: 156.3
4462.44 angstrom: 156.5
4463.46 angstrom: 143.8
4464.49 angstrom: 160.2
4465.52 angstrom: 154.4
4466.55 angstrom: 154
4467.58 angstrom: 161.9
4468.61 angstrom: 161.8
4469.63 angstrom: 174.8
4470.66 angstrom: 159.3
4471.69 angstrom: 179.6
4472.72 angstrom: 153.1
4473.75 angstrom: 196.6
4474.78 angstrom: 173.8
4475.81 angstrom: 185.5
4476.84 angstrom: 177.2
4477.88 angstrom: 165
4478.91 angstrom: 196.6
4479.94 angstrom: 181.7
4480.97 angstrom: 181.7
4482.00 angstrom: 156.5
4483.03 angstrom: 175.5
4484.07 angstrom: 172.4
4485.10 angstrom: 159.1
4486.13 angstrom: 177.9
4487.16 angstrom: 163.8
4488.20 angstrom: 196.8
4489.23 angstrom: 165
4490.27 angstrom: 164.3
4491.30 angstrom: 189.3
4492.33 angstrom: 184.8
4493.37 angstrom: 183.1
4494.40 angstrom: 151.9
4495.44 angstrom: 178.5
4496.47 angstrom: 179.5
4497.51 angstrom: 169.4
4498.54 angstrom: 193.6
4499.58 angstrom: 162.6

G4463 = 1.15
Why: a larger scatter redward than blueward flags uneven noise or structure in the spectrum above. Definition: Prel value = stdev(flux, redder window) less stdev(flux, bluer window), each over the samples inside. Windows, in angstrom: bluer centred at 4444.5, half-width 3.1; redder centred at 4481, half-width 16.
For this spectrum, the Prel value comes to 4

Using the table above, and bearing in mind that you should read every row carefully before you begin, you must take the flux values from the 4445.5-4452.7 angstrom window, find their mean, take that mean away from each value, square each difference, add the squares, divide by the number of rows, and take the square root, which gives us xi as 9.7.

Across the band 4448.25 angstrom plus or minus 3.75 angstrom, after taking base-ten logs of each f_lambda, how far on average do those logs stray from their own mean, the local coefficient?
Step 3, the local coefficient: 0.022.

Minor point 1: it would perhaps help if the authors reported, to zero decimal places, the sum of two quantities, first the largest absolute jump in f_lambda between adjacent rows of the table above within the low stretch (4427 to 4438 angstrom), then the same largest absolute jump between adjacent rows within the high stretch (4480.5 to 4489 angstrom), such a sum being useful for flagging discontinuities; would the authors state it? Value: 63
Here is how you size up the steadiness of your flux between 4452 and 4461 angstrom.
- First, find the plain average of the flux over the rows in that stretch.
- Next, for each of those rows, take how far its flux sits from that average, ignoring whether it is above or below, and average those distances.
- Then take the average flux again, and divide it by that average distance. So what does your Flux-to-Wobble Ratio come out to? 12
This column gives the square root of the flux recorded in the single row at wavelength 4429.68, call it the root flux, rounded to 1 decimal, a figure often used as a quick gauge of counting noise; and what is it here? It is 12.7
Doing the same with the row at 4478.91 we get 14.0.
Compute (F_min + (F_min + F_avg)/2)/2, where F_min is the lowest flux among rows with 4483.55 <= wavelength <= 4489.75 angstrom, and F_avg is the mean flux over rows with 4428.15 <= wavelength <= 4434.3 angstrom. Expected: 157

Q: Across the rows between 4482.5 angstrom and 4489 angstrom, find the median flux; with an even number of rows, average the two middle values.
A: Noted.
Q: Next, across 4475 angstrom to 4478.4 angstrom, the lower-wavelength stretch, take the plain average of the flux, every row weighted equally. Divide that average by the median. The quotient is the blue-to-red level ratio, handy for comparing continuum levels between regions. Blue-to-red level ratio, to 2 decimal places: 1.01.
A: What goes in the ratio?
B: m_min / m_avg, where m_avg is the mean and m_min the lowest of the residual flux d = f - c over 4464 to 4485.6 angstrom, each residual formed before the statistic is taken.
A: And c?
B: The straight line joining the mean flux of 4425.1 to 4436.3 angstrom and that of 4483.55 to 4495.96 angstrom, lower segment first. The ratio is -7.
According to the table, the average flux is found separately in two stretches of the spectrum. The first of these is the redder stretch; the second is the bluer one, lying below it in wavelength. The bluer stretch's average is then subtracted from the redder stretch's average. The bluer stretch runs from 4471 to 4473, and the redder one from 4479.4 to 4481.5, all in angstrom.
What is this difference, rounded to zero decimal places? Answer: 15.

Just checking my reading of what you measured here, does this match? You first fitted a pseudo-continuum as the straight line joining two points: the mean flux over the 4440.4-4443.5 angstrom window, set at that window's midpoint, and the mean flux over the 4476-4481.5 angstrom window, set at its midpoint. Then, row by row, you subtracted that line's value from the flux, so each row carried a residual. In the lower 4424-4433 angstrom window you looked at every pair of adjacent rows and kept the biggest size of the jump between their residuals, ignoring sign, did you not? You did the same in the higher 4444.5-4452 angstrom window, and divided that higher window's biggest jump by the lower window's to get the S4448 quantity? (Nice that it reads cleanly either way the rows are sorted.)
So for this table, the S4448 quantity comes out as 0.74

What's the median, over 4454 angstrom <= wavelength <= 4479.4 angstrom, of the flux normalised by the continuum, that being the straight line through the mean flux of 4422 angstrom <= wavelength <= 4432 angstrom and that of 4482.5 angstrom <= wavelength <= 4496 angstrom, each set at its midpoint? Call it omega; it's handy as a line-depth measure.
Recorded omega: 0.956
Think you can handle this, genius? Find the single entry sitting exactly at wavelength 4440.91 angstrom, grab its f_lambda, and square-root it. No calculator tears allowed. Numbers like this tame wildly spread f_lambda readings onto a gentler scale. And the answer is 12.9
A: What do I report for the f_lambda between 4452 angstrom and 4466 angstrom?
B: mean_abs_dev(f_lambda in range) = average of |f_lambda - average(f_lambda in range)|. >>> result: 10.3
